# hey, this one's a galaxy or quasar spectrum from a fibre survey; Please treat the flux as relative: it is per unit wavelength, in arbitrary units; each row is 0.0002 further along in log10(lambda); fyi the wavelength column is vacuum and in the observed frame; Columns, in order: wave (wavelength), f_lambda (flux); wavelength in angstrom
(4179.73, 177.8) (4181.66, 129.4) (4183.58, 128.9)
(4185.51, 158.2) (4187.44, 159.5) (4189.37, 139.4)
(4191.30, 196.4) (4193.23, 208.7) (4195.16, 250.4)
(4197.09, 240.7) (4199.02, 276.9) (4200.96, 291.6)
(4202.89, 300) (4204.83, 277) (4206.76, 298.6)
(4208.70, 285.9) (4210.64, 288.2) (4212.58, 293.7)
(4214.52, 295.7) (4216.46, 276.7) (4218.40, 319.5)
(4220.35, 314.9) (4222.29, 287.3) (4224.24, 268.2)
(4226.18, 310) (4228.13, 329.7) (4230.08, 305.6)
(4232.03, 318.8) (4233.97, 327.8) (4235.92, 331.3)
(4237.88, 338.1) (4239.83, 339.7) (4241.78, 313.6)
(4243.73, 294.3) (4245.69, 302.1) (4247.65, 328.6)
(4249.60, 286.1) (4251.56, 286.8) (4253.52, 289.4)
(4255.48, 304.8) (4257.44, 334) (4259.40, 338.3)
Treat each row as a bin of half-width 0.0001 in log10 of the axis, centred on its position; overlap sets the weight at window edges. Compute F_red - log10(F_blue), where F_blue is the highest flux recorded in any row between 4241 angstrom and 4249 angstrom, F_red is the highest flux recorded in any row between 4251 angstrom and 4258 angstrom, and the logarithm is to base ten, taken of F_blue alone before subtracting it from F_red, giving 331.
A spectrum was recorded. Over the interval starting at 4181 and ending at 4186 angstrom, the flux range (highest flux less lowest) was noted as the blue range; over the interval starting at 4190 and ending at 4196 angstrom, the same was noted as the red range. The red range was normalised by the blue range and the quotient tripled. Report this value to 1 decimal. 5.5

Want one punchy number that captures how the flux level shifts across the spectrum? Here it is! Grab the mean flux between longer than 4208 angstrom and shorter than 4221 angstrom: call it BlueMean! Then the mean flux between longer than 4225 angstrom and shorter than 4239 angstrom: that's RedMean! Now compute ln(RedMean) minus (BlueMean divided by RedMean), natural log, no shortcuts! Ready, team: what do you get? 4.9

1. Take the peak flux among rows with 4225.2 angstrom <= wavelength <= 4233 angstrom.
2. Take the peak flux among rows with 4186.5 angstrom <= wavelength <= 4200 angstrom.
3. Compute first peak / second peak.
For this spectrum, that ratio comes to 1.19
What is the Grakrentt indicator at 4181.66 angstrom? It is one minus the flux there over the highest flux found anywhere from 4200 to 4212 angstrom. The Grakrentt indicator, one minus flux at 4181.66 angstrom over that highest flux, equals 0.57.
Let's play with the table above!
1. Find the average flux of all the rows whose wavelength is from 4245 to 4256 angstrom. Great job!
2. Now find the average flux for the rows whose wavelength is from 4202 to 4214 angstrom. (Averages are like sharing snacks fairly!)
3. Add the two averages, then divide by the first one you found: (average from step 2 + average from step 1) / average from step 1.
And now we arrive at 1.97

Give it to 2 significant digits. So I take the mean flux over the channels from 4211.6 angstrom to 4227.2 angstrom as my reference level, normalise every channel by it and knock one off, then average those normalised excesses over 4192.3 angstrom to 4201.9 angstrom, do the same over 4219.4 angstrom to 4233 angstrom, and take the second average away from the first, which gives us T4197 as -0.17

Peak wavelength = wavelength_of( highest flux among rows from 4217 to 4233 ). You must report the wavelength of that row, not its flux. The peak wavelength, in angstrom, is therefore 4228.13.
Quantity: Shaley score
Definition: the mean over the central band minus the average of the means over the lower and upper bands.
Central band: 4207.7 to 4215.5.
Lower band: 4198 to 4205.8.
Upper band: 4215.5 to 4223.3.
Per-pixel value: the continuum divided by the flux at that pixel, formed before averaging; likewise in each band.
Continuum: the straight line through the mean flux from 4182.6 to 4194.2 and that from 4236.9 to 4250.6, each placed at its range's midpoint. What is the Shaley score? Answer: 0.01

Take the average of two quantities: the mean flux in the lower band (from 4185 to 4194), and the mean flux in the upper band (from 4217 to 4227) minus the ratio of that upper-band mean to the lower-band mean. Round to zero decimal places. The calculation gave 235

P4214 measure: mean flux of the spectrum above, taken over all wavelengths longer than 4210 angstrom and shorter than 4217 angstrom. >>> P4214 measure 289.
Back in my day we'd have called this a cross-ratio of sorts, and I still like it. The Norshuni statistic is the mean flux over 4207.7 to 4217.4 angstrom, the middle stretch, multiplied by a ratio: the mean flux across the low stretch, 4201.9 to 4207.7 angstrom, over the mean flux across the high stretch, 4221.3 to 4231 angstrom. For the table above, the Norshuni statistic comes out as 280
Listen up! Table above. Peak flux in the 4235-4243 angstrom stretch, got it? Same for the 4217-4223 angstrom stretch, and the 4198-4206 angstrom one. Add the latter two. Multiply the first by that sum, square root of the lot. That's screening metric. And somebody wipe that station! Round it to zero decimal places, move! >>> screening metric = 459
